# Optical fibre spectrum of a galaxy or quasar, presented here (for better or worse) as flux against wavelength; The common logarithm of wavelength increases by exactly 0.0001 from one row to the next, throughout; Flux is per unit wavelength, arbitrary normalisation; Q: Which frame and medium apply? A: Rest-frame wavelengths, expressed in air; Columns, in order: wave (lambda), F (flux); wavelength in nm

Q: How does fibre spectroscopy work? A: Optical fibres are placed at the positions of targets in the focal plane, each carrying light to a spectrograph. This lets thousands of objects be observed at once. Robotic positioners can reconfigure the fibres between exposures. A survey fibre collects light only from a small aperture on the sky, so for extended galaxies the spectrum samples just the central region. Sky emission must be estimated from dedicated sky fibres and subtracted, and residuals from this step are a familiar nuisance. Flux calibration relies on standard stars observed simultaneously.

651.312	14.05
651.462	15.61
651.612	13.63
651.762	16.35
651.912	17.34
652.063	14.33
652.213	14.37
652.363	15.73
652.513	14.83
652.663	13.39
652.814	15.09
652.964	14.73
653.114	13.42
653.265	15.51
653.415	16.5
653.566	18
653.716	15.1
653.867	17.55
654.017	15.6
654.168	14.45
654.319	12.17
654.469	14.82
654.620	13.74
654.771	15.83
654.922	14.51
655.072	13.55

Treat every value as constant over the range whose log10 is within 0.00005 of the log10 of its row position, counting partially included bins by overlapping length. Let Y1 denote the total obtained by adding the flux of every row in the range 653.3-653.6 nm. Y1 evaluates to 34.5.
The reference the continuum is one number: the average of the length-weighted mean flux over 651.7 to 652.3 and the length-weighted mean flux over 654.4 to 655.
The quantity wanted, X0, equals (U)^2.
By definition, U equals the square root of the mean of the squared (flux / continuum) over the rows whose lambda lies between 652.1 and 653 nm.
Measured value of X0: 0.94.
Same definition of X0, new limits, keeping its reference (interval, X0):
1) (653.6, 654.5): 0.99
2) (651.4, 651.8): 1.01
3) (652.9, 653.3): 0.93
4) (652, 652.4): 0.96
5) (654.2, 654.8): 0.88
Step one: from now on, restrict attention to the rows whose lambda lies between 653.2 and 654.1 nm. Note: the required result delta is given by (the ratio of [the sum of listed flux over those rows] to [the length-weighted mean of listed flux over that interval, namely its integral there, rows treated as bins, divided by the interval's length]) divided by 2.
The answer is 3.001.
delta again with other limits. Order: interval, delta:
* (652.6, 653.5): 2.992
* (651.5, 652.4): 3.002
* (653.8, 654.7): 3.004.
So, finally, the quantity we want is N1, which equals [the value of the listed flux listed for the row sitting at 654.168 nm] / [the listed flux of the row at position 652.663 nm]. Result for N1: 1.08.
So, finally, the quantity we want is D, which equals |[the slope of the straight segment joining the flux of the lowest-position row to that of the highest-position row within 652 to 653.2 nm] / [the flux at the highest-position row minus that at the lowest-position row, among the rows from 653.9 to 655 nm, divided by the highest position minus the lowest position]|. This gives 0.7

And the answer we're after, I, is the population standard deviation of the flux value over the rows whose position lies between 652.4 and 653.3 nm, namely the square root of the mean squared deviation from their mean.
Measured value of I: 0.8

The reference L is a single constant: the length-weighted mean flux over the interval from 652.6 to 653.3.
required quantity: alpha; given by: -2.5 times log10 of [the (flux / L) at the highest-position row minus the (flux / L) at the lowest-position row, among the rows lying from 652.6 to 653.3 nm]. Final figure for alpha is 2.1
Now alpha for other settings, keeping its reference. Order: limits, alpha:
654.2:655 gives 2.0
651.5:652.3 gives 3.2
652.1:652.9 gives 3.3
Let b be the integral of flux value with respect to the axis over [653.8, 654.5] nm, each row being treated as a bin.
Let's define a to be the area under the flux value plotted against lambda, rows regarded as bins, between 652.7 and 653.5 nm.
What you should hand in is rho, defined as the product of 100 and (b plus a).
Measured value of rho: 2243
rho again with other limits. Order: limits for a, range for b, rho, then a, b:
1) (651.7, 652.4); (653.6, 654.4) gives 2303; 10.9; 12.1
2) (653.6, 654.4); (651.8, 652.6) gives 2438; 12.1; 12.3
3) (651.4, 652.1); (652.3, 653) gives 2116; 10.8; 10.3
